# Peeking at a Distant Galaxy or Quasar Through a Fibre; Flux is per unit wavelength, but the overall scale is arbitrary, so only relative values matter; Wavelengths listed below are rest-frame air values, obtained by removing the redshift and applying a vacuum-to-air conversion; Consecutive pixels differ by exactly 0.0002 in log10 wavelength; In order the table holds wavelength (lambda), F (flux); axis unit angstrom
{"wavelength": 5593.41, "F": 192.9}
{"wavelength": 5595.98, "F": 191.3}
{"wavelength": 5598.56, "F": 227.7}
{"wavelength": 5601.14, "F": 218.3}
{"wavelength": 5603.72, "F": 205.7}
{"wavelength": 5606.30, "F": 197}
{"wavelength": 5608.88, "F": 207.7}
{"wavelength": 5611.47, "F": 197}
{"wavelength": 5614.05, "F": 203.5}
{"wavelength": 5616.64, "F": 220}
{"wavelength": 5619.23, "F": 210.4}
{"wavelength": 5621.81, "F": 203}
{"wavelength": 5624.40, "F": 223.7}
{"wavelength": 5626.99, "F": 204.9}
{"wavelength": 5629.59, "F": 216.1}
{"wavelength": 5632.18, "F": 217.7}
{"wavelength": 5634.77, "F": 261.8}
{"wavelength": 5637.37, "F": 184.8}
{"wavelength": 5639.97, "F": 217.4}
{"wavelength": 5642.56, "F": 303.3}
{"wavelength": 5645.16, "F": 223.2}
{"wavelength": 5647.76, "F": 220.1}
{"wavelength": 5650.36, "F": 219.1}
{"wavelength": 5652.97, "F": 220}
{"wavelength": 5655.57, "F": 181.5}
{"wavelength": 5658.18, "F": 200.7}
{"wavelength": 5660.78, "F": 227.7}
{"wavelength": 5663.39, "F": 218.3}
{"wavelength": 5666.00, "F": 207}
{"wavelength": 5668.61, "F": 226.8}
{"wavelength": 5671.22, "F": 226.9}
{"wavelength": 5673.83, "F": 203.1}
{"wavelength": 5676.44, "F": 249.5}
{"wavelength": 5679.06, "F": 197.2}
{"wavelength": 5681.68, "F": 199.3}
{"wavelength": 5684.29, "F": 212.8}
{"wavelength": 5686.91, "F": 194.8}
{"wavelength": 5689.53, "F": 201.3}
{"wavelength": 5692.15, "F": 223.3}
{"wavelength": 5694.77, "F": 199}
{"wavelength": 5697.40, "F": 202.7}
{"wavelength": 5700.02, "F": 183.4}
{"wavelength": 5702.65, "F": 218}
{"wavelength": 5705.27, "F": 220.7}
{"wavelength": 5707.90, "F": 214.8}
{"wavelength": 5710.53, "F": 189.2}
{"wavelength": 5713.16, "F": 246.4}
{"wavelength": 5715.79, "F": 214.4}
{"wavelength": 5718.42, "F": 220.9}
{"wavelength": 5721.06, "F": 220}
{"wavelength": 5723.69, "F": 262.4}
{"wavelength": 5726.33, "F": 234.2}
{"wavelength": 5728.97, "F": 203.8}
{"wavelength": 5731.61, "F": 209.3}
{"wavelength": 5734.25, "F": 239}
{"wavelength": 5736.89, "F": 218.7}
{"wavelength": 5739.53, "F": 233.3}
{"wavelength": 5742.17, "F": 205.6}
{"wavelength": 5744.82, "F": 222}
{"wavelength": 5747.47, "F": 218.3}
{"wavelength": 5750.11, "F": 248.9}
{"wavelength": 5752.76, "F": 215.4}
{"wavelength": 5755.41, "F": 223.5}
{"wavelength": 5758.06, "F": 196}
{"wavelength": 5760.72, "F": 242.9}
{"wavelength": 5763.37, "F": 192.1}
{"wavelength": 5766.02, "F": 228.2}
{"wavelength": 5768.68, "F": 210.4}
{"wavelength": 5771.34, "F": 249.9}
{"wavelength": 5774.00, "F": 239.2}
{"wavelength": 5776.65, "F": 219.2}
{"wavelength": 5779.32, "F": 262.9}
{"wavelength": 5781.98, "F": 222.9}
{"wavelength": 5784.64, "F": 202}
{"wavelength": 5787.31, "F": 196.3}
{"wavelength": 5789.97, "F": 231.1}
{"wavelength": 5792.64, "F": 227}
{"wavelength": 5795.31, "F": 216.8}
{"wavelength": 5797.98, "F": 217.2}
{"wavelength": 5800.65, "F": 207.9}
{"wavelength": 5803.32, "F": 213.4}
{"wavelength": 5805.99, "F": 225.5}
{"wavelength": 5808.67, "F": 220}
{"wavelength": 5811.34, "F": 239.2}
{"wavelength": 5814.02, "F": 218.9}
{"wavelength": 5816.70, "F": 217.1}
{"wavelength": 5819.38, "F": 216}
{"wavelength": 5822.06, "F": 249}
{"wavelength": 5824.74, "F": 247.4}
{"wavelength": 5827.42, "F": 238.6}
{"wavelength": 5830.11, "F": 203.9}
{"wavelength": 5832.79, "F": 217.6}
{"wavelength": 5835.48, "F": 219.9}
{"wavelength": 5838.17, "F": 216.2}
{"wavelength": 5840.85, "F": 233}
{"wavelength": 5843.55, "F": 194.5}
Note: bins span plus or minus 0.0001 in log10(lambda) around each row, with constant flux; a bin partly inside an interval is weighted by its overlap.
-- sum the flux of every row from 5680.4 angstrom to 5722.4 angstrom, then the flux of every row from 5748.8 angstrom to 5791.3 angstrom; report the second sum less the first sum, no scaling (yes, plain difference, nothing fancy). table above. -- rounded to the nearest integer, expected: 220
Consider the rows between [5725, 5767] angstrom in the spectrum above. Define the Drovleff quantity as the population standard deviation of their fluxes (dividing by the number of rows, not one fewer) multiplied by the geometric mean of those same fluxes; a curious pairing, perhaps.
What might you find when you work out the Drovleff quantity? 3540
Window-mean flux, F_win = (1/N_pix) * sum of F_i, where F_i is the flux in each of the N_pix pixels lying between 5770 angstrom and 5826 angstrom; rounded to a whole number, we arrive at 226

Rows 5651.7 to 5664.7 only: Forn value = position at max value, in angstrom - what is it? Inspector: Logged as 5660.78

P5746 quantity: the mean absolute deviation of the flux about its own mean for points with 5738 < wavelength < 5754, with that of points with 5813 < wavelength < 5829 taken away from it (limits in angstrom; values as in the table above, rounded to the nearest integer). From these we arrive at -2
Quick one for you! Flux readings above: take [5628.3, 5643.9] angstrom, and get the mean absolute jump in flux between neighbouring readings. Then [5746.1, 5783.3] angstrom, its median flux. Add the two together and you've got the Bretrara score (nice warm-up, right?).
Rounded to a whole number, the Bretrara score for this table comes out 271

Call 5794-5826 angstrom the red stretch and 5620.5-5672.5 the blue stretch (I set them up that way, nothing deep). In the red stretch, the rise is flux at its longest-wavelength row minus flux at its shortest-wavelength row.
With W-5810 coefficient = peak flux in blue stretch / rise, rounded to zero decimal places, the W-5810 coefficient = 10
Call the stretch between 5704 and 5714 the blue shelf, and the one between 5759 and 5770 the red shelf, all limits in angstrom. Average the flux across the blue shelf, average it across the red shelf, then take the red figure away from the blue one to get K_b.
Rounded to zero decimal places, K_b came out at -1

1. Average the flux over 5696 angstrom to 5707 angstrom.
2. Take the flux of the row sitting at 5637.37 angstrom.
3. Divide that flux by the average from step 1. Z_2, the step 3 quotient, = 0.90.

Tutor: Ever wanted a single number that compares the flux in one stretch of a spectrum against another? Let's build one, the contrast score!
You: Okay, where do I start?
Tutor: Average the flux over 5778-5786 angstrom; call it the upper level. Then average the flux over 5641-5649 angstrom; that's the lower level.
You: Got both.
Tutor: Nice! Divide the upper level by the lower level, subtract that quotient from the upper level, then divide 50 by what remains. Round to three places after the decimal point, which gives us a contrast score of 0.219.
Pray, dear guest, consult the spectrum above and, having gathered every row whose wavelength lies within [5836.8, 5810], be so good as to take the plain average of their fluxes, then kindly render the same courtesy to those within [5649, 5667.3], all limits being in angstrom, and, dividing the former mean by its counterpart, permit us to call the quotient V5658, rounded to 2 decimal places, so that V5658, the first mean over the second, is 1.08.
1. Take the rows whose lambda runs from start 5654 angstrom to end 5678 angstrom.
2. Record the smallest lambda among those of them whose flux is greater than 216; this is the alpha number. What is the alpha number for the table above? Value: 5660.78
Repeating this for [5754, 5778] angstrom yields 5755.41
